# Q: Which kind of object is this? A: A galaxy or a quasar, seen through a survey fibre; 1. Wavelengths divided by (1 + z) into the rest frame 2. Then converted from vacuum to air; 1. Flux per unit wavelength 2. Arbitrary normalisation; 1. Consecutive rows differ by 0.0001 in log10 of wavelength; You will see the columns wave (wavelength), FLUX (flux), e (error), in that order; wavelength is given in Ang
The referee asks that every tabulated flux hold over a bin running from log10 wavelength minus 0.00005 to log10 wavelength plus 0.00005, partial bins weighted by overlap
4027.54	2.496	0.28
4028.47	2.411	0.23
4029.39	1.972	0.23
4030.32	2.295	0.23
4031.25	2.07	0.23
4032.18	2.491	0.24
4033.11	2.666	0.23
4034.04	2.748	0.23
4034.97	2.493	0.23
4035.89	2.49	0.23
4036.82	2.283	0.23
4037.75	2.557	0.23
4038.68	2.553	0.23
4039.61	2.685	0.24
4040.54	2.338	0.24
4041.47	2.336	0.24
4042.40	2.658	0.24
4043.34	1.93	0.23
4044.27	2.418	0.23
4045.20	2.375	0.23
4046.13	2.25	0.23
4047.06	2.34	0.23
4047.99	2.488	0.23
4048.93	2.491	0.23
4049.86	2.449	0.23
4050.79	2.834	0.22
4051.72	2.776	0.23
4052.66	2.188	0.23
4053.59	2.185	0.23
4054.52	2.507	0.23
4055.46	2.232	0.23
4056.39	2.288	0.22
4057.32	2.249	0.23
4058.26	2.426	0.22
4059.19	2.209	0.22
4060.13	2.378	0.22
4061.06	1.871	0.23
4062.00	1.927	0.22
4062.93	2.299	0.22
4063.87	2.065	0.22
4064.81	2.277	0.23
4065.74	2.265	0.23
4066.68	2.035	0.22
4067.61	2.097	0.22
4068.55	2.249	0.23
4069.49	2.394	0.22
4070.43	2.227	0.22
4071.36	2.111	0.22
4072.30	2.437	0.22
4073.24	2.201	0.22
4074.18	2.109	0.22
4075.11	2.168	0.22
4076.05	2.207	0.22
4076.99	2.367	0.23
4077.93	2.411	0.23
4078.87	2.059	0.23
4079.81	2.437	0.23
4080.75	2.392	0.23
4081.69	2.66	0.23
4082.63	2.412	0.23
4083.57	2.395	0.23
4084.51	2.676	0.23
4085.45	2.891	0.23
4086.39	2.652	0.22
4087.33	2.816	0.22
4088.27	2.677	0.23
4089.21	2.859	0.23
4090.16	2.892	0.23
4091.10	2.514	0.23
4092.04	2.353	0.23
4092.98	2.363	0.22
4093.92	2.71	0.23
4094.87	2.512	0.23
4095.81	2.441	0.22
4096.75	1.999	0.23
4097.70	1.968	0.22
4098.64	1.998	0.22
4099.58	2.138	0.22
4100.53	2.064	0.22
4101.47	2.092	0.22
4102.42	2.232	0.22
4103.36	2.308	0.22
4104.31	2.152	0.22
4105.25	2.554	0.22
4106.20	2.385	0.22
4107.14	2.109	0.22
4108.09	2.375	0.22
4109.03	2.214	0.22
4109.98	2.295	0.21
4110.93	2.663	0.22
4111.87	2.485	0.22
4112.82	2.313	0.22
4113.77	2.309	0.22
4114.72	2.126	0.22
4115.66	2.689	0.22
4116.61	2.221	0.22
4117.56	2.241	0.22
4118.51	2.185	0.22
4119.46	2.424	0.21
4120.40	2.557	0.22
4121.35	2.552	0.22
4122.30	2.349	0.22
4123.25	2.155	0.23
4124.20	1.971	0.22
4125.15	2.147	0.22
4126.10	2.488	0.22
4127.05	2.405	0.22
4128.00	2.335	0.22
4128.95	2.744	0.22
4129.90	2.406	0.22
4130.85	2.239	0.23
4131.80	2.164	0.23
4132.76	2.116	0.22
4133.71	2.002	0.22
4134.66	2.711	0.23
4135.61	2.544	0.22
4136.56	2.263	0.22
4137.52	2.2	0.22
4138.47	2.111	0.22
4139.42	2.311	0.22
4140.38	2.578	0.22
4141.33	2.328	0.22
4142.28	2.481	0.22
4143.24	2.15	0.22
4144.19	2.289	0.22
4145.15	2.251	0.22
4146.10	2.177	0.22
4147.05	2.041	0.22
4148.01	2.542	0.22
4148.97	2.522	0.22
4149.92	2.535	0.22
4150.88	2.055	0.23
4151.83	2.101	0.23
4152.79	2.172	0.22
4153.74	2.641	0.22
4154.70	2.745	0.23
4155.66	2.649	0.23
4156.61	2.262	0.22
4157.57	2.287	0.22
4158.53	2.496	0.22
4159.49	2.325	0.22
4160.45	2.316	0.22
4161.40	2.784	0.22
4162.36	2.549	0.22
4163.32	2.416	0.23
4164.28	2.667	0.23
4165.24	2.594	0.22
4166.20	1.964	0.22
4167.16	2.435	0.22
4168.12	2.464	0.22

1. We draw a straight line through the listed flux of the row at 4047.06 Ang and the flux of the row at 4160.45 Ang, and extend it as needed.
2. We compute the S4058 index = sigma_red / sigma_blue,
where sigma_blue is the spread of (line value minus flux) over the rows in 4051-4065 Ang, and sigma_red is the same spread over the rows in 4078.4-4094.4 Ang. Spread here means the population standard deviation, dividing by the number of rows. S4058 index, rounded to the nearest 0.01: 1.06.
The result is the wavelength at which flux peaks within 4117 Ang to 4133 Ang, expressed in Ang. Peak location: 4128.95 Ang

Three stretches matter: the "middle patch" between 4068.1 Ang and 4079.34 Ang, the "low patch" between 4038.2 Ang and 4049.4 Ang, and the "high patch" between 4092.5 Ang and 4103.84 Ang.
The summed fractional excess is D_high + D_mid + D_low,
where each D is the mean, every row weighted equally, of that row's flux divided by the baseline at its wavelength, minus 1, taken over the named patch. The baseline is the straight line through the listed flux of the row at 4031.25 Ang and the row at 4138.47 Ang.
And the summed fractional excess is 0.30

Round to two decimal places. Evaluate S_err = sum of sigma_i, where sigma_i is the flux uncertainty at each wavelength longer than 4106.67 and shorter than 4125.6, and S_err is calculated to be 4.39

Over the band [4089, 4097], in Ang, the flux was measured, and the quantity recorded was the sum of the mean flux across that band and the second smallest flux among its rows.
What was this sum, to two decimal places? 4.87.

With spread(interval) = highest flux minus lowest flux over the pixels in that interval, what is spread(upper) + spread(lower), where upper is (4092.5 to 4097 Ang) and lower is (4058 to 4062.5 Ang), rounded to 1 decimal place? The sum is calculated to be 1.3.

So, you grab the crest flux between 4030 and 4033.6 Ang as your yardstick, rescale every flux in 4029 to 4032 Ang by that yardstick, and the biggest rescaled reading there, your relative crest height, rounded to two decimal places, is 0.86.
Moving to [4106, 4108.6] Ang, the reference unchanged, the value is 0.89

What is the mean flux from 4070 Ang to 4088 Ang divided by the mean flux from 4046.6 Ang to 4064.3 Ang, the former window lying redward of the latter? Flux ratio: 1.03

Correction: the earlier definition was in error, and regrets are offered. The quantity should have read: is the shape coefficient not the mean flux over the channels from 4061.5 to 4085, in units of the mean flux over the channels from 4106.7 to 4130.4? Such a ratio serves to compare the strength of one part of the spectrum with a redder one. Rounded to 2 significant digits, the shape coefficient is 0.97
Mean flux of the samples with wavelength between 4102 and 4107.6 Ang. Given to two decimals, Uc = 2.29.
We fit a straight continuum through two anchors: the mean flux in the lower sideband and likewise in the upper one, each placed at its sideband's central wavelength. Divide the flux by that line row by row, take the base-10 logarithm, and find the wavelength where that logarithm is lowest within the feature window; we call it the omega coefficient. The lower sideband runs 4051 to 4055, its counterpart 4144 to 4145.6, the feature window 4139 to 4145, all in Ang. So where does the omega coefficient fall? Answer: 4143.24 Ang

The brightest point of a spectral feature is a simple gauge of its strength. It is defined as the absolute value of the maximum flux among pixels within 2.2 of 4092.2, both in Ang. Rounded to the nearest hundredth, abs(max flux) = 2.89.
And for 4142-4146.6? 2.48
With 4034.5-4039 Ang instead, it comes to 2.56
